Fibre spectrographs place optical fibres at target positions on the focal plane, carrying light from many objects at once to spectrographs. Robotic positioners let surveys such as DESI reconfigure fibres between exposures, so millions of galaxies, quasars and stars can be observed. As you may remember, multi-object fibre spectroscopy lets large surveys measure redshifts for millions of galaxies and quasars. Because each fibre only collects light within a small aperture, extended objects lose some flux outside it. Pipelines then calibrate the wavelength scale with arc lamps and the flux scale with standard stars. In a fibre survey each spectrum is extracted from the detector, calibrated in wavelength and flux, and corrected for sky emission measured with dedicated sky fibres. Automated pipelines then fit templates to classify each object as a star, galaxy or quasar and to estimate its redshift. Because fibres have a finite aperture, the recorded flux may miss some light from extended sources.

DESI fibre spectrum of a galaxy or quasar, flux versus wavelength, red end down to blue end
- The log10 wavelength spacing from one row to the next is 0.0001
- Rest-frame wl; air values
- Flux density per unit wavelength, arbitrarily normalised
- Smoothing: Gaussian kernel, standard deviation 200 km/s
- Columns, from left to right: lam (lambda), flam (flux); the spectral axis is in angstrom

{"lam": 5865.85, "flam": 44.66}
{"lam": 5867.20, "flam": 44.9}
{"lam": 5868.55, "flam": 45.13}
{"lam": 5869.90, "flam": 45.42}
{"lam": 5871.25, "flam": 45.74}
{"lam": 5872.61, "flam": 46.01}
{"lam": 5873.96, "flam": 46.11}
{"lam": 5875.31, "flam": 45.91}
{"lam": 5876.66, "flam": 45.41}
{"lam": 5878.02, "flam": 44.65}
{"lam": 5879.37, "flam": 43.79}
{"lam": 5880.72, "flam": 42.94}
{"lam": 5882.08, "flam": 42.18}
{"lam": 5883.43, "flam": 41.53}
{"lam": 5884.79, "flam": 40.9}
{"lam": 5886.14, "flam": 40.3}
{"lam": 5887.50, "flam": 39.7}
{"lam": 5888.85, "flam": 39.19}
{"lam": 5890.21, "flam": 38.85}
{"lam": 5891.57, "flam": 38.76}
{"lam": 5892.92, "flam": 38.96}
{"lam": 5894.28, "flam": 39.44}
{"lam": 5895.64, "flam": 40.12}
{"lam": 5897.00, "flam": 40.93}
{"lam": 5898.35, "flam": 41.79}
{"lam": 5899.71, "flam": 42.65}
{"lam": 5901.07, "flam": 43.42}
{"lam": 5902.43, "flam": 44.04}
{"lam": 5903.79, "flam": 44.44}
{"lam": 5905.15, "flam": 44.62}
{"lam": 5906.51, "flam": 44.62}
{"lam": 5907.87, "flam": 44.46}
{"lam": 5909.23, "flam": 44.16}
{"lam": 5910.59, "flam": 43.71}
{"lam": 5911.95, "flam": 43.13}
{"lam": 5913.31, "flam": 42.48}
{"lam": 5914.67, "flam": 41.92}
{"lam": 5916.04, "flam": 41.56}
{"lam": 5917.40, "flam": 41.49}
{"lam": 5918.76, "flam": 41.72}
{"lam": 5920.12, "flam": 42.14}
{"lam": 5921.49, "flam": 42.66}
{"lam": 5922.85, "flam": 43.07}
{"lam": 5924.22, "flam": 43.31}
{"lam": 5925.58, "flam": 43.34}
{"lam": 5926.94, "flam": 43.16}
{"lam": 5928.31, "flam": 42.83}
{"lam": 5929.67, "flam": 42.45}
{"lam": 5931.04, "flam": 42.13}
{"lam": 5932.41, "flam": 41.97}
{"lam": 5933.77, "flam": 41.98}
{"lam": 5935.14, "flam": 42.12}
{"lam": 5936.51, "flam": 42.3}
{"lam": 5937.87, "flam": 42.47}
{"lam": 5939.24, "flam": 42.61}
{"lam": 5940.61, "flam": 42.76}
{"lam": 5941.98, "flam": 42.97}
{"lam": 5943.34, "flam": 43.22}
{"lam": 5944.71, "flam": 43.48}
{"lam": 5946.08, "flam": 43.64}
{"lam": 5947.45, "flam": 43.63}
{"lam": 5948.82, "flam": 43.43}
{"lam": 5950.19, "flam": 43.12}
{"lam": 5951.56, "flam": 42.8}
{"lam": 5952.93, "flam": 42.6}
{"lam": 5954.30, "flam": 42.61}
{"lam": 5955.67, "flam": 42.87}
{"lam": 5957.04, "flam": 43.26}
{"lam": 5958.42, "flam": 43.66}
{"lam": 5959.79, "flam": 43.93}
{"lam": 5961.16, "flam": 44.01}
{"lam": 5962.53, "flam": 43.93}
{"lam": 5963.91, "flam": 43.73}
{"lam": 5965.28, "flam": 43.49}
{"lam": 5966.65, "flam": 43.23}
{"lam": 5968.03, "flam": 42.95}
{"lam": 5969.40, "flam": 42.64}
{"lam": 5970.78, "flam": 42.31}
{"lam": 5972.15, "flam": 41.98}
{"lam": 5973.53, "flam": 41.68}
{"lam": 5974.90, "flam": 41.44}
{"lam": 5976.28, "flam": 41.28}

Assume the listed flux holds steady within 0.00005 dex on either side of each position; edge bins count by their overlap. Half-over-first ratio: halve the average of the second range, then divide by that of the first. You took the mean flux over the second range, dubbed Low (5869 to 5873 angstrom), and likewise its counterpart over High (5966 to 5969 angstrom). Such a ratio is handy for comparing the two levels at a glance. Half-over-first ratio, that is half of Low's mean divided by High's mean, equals 0.53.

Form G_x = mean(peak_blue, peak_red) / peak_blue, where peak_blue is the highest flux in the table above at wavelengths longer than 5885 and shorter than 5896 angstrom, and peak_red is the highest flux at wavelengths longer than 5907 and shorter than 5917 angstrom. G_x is 1.05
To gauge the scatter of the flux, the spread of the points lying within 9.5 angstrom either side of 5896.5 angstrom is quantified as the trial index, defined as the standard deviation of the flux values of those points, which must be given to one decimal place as 2.2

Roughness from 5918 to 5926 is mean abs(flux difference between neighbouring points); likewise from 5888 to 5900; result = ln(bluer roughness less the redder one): -1.5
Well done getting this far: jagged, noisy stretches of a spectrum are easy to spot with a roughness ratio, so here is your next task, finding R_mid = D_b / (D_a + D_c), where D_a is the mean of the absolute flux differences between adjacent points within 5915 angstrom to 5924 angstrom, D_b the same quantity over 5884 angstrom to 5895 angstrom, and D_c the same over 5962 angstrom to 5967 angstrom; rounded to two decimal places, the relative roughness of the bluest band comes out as 0.72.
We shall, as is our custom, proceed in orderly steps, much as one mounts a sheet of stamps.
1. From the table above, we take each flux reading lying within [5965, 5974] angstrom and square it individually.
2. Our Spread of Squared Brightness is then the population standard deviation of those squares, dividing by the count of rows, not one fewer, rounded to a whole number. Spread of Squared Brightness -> 52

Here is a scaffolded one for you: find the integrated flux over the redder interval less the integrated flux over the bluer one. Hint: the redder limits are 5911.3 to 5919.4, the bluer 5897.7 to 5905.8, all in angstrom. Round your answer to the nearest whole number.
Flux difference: -11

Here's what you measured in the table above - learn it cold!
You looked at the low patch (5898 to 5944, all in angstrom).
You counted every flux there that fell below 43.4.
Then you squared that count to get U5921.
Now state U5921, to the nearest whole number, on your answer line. 676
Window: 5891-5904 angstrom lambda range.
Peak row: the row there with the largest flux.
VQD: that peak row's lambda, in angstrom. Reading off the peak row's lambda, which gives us 5903.79 angstrom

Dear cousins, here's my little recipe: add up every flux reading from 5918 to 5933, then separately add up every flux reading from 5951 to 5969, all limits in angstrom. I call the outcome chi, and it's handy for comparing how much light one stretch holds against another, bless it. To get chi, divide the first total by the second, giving 0.83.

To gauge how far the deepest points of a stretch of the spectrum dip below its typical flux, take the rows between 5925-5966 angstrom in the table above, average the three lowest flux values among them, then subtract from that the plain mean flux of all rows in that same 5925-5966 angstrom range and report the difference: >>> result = -1.0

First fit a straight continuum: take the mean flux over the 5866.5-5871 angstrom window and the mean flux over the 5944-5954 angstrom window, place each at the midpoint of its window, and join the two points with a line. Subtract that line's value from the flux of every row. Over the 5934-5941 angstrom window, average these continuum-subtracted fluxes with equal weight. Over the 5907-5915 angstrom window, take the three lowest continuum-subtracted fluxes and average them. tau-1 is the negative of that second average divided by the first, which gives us -1.5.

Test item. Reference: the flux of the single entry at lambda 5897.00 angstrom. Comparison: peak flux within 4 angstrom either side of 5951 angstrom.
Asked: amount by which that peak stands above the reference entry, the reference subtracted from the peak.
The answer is 2.7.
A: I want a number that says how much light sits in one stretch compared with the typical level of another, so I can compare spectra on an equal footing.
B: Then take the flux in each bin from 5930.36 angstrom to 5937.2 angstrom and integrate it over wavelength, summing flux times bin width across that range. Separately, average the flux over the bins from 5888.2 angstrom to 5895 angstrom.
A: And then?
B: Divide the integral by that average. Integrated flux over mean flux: 7.4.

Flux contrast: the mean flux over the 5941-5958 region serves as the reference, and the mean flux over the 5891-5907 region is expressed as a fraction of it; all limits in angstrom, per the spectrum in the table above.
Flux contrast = 0.973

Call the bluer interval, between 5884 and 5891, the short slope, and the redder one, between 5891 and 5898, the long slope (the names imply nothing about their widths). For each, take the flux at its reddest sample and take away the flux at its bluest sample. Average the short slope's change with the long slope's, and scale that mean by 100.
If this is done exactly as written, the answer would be 6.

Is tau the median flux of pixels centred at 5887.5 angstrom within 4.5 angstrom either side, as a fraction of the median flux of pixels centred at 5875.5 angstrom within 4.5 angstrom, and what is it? 0.87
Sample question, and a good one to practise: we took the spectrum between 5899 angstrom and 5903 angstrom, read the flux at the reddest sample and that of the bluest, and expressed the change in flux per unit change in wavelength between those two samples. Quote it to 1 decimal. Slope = 0.5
